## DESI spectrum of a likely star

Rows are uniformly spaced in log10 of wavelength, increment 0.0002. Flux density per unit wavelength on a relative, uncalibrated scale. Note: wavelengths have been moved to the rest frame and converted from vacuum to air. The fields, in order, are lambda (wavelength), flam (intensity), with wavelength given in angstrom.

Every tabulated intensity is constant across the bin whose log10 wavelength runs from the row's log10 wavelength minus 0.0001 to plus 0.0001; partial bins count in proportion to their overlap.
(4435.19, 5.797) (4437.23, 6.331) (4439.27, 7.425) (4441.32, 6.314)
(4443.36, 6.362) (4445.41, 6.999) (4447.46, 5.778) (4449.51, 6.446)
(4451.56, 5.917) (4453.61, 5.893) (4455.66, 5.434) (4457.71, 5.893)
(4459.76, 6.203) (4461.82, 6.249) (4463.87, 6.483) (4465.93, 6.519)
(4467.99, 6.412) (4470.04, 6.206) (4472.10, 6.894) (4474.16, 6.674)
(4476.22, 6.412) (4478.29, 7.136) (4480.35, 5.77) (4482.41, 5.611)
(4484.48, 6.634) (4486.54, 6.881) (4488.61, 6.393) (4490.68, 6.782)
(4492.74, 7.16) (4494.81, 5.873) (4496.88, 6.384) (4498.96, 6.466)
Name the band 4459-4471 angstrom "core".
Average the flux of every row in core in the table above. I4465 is 6.35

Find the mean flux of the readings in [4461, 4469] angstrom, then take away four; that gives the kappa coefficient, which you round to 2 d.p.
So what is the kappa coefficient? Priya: 2.42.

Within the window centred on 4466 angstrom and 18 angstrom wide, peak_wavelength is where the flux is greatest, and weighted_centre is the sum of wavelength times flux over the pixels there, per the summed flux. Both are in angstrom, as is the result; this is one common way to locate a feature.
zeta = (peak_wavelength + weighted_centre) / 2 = 4469.1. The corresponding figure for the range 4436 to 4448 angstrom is 4440.8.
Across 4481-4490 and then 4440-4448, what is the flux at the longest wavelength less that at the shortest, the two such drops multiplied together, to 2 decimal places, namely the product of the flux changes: -0.42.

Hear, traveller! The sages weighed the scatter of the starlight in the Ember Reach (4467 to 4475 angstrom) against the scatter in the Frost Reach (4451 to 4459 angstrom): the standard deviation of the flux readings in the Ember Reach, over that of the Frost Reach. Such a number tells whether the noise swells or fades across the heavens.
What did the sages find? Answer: 1.29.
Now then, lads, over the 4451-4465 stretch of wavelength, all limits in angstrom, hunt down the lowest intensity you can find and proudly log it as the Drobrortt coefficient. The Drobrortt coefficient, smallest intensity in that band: 5.434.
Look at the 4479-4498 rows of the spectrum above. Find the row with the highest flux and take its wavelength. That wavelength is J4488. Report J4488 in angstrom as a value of 4492.74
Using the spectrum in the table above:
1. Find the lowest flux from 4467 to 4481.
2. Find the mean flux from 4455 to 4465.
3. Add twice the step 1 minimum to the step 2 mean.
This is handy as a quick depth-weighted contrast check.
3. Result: 17.6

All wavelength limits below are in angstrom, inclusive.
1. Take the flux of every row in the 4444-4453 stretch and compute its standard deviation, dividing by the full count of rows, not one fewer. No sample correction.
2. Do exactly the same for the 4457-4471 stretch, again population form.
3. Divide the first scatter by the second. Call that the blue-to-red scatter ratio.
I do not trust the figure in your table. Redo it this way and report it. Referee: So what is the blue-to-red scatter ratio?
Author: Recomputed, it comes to 2.4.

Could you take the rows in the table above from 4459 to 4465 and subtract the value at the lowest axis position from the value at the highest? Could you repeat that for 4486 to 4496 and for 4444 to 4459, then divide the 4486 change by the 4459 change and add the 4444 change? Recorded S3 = -4.7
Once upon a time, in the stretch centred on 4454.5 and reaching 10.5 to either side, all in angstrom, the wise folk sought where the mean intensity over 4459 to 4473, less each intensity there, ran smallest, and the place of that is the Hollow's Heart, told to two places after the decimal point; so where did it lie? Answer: 4445.41 angstrom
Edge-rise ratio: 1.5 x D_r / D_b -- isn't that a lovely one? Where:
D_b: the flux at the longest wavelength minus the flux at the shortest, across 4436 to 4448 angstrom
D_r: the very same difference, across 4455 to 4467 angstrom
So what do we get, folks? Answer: -2.9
